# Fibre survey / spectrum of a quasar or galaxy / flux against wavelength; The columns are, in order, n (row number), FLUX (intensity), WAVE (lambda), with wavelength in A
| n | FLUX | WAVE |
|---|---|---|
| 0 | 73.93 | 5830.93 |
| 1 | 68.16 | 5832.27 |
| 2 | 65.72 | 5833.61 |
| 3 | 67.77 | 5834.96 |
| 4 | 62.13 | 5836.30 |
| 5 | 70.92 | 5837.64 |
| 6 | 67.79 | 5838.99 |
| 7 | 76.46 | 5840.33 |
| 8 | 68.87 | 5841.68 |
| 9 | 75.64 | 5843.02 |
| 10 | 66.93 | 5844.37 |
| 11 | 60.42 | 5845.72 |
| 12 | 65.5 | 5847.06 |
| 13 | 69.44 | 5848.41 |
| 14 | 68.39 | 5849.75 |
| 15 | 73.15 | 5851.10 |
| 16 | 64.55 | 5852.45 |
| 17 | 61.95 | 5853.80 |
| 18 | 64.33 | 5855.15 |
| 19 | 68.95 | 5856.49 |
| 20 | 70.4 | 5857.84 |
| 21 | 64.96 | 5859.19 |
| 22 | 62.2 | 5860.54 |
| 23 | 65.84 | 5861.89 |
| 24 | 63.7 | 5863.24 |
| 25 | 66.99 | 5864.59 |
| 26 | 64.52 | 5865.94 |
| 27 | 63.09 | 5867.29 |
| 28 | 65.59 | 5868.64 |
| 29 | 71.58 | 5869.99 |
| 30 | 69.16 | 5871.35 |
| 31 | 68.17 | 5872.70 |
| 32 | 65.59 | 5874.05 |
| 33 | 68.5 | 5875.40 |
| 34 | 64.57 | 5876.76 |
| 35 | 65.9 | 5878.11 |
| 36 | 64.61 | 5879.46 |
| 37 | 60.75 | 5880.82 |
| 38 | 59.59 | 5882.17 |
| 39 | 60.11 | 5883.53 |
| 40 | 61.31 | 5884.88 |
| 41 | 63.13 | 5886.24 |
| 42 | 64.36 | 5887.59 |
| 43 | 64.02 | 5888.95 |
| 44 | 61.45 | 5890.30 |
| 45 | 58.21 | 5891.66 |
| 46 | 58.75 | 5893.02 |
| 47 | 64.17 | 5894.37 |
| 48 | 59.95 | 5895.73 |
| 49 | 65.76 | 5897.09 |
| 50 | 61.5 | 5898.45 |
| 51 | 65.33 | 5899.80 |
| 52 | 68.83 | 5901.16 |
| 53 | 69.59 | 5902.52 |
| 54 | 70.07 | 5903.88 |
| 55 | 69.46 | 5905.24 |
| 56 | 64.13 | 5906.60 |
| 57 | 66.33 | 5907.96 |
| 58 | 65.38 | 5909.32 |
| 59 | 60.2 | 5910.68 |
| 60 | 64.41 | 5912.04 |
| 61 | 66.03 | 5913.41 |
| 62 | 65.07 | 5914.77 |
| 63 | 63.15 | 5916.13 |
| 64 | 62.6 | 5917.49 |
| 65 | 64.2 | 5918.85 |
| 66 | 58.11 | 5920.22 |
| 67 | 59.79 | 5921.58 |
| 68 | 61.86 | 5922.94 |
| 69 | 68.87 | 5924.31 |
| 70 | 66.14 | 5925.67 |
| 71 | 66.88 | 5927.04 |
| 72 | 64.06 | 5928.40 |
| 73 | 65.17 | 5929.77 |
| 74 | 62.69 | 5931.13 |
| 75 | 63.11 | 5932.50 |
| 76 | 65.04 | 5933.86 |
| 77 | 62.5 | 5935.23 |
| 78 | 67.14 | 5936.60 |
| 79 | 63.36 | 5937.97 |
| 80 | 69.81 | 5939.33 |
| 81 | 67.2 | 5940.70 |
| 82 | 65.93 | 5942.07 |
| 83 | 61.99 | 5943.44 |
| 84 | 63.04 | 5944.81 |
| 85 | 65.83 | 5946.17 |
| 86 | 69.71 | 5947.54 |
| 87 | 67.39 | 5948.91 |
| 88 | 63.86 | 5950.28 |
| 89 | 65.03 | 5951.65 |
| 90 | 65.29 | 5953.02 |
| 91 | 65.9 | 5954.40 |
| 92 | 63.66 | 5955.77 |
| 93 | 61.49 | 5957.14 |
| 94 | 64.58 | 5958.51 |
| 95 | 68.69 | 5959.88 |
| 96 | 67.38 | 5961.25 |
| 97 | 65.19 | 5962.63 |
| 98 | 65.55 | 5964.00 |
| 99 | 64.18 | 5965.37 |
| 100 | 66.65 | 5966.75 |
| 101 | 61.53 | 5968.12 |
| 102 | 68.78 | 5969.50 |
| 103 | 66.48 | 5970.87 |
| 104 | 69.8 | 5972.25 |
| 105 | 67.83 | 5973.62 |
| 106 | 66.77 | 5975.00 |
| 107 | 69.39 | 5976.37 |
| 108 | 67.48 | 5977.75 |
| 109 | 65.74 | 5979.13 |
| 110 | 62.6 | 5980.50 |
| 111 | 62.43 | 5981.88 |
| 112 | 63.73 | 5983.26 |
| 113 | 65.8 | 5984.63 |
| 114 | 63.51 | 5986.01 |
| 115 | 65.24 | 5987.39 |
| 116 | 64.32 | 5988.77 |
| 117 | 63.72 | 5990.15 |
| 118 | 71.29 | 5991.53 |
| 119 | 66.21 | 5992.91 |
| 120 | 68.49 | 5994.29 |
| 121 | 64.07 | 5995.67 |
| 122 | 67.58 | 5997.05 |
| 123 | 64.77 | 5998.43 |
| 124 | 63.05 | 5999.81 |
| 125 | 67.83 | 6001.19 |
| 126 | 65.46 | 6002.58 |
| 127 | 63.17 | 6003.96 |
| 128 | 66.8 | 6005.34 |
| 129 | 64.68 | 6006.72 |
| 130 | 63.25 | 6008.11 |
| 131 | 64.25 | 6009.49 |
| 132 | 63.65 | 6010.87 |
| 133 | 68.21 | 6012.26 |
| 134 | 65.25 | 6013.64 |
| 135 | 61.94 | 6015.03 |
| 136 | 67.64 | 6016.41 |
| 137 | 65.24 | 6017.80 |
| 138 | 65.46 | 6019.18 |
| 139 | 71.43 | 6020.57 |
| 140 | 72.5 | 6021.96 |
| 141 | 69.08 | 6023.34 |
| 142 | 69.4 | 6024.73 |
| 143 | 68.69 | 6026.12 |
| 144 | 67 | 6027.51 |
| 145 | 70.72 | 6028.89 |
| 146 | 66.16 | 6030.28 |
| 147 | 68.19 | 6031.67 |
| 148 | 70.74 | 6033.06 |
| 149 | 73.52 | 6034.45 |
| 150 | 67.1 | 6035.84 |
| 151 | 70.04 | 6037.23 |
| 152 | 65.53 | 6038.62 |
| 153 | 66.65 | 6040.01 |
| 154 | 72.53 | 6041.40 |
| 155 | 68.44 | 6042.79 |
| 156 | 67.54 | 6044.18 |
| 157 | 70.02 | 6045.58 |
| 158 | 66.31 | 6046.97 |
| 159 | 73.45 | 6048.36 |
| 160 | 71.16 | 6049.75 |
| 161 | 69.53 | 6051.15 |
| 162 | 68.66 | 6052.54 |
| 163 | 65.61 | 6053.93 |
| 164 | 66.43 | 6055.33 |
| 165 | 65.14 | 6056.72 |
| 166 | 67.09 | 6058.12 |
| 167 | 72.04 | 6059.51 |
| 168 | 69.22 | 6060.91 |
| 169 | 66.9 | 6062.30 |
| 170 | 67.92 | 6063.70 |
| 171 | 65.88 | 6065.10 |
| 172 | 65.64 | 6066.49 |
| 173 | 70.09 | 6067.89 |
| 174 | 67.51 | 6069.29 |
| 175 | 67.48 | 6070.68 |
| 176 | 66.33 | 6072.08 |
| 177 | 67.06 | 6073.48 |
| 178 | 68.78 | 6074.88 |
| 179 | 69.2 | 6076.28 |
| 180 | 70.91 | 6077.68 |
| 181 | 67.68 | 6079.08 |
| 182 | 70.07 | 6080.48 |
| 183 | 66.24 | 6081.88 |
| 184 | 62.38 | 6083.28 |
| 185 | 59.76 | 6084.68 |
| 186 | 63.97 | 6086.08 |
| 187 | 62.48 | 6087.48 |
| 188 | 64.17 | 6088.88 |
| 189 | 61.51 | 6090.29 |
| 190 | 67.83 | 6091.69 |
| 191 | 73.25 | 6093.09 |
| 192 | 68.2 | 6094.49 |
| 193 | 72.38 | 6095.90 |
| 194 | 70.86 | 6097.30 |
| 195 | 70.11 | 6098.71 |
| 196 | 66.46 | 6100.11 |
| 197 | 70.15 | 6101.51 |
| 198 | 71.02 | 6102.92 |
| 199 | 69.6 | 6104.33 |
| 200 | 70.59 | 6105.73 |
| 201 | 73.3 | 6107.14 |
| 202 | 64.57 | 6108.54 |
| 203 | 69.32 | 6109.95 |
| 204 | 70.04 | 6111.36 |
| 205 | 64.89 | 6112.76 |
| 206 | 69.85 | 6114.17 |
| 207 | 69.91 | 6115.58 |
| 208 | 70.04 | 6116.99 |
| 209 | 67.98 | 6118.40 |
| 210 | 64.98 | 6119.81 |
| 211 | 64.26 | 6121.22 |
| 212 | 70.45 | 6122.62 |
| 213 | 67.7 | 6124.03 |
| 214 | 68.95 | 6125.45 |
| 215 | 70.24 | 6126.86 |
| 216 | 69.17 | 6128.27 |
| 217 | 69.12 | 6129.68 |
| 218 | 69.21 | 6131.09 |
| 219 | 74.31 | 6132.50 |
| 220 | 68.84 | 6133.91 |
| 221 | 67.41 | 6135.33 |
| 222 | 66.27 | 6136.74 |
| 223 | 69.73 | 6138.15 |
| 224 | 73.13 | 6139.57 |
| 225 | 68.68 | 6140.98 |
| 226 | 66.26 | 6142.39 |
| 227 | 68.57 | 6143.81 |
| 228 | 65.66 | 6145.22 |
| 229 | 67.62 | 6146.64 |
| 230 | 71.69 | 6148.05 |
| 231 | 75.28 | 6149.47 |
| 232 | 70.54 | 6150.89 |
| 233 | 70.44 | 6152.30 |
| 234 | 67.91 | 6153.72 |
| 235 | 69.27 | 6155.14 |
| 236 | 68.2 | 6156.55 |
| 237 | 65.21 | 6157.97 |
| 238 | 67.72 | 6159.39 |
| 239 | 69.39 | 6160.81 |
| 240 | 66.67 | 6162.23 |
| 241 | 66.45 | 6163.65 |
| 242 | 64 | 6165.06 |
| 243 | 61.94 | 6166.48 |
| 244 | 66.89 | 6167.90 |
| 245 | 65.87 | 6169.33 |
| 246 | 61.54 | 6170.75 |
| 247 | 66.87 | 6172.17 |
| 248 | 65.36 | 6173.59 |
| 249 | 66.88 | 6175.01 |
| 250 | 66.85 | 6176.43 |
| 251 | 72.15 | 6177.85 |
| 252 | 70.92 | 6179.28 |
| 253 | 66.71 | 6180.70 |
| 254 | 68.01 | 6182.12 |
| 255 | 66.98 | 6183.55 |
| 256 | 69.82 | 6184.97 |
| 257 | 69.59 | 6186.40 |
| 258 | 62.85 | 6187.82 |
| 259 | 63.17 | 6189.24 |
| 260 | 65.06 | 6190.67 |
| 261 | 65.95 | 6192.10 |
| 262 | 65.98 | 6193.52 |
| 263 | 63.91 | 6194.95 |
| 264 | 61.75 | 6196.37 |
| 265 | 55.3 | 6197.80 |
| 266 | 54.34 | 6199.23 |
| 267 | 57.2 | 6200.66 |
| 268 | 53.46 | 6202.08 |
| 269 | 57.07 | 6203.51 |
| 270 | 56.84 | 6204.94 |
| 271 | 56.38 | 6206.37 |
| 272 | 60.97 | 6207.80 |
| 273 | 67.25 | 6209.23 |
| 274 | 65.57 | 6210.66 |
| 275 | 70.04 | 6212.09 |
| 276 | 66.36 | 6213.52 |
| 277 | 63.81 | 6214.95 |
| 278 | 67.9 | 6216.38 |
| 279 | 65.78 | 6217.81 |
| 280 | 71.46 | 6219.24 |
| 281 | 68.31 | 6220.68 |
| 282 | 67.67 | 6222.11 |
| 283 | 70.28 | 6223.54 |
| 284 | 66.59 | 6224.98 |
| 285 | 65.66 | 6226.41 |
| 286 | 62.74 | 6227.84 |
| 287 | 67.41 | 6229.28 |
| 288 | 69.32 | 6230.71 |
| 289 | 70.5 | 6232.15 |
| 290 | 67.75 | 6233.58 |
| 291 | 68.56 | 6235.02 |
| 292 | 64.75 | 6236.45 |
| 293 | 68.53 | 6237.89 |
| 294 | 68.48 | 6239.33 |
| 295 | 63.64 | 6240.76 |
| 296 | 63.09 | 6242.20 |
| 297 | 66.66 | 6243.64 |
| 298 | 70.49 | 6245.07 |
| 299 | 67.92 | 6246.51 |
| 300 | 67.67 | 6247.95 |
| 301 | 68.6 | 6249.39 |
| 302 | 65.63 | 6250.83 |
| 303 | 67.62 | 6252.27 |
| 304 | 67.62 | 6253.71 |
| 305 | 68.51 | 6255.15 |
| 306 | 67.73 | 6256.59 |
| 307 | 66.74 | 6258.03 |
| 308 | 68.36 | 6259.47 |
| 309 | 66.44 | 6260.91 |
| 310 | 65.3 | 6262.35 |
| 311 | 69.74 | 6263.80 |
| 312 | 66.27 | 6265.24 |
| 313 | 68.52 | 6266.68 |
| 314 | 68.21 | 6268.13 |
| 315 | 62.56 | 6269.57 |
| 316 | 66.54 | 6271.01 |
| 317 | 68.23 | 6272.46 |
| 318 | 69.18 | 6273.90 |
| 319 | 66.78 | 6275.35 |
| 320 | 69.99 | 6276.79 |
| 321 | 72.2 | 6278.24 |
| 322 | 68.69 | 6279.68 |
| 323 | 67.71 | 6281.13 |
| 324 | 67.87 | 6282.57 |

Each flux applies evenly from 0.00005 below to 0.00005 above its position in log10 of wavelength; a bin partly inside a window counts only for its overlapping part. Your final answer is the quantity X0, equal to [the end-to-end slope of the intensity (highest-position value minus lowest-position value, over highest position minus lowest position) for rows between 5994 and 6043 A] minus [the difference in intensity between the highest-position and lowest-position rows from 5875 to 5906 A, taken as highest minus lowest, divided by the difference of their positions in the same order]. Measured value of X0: -0.03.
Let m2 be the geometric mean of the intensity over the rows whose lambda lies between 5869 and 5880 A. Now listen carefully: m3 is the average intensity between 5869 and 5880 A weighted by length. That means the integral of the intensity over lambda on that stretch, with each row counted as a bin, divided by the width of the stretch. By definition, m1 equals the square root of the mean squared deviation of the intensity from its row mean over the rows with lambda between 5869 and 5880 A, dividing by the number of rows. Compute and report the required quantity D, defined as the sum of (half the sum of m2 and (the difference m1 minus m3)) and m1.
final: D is 3.5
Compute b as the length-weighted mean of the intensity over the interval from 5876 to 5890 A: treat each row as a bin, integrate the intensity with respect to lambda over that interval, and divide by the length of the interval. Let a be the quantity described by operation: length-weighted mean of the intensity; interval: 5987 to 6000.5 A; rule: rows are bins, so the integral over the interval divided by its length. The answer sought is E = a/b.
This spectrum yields 1.05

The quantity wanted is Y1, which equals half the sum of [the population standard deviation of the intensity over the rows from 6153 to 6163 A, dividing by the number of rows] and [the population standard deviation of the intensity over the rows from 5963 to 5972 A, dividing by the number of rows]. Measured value 1.8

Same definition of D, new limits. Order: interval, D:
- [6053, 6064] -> 3.1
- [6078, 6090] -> 4.5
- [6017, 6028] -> 3.7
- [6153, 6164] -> 2.0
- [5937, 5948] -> 4.1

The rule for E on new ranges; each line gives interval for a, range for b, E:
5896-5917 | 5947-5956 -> 1.00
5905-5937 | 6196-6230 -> 1.01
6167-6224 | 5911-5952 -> 1.00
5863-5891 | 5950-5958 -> 1.01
